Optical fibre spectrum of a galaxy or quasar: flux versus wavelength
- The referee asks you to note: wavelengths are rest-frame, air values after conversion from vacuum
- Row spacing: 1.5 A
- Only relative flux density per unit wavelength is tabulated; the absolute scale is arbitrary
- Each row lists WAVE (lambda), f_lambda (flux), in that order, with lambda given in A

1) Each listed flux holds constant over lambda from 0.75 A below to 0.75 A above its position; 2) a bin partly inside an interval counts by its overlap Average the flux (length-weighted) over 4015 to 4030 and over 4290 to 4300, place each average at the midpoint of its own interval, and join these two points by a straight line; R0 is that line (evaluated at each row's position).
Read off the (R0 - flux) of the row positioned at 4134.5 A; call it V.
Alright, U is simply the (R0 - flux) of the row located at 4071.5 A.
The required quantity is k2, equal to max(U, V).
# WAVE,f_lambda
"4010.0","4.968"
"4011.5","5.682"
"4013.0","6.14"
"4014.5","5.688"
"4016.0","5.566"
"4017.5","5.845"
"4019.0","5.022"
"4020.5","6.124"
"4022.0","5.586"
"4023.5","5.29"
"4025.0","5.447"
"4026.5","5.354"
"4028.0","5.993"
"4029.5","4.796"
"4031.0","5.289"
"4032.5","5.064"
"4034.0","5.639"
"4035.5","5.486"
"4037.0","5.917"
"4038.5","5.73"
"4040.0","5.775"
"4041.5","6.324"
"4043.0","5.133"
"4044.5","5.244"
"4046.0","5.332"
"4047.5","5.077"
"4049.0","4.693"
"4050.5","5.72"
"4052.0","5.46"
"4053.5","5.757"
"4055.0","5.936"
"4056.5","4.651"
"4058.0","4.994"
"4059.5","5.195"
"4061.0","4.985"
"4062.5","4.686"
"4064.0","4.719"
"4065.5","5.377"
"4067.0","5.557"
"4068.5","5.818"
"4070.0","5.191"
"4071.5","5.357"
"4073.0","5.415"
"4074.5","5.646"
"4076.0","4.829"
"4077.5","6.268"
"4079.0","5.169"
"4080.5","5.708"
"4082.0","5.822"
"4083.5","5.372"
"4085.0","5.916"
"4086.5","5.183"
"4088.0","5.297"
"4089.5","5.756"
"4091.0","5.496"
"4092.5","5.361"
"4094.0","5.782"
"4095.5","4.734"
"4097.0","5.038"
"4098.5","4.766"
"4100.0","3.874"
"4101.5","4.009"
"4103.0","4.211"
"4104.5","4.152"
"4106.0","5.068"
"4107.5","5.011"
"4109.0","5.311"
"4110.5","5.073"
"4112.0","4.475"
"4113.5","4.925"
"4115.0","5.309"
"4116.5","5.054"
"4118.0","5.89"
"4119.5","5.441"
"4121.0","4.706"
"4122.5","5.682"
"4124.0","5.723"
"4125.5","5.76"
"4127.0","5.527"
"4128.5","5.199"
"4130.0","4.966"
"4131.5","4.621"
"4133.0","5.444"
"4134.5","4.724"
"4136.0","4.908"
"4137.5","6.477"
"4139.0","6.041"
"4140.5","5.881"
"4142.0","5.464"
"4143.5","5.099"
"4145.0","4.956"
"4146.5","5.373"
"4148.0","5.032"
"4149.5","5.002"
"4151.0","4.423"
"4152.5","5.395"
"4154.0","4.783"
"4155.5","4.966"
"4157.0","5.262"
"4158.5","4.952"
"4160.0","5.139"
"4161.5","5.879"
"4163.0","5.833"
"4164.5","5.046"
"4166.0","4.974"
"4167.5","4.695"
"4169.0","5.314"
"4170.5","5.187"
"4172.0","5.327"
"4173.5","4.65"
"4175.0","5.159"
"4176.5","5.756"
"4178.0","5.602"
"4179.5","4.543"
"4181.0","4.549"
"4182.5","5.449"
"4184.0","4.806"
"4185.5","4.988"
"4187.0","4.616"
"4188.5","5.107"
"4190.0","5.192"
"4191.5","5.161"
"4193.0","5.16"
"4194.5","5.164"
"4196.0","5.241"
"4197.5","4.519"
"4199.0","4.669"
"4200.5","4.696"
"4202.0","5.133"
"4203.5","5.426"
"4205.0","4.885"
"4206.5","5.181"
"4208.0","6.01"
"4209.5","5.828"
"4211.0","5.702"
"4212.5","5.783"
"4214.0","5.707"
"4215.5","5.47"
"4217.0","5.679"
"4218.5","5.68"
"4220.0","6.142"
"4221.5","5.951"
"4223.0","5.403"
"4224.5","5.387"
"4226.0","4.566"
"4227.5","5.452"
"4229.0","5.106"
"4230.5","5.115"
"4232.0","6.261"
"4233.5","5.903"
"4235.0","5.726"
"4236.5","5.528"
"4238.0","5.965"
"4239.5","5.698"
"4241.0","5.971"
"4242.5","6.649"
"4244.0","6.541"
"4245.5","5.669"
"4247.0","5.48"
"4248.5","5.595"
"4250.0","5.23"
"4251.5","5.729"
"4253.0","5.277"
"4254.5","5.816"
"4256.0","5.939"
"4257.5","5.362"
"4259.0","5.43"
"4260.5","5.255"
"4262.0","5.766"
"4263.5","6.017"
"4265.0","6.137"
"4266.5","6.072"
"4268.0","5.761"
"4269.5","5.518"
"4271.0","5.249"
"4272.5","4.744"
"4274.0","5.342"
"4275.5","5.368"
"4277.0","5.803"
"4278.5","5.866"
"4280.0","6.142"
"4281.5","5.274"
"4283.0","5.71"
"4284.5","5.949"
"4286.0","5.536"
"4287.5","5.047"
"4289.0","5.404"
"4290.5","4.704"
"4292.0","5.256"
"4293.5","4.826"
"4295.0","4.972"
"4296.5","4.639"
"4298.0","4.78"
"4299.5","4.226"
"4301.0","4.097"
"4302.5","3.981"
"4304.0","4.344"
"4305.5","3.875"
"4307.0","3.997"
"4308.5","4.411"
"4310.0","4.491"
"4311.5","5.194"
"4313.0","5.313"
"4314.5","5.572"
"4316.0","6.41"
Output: 0.5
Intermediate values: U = 0.0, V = 0.5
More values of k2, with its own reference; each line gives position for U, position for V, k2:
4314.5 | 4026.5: 0.2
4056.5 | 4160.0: 0.8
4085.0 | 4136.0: 0.3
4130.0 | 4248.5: 0.3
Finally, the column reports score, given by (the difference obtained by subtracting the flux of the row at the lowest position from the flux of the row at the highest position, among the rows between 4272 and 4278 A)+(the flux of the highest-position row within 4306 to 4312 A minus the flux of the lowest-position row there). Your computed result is 2.3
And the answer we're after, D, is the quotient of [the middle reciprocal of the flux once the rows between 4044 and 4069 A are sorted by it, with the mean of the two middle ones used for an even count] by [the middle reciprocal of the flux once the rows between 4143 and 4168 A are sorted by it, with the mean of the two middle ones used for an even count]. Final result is 0.96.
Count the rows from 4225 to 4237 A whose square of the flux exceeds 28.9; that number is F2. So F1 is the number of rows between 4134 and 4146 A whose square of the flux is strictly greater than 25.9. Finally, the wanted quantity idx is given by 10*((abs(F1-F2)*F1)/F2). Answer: 0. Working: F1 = 5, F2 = 5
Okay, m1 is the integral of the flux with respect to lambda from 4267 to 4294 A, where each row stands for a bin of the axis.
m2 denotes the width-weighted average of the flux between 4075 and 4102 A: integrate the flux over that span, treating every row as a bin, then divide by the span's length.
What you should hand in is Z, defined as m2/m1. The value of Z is 0.0359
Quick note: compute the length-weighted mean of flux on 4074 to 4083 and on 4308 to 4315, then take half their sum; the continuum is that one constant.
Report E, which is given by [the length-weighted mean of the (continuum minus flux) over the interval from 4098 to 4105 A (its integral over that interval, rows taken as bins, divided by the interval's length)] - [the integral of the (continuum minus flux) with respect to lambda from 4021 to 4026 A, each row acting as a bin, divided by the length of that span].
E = 1.3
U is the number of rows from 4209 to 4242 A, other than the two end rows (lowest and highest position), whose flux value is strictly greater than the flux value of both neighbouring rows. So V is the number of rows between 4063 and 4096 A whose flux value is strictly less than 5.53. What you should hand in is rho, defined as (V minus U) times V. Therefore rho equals 104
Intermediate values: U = 5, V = 13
